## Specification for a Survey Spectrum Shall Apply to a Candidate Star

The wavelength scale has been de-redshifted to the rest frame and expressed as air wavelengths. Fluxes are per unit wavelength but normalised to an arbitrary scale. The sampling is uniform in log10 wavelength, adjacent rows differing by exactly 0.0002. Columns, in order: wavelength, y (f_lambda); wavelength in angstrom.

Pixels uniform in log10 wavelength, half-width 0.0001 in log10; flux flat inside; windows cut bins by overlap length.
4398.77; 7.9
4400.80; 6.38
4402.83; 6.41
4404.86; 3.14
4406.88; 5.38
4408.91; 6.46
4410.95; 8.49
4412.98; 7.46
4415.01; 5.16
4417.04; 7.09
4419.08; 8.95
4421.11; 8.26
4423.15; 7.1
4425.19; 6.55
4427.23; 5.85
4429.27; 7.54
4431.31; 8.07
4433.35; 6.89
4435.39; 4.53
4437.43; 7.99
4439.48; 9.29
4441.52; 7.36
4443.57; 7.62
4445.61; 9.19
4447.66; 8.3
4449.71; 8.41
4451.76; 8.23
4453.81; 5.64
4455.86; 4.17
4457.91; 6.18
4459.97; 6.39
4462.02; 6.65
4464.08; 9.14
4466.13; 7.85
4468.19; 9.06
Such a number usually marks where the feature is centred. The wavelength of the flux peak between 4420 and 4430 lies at 4421.11 angstrom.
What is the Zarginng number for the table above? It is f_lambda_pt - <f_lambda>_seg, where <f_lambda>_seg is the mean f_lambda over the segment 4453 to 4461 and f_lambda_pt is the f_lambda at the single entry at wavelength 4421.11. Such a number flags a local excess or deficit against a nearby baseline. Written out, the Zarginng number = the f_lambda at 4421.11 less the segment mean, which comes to 2.7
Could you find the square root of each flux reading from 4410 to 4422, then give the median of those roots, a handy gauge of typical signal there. 2.80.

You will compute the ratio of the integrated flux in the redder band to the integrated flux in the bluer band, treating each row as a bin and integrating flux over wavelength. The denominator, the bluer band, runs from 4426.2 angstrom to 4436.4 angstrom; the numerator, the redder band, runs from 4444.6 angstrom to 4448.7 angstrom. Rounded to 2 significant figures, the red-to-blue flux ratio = 0.53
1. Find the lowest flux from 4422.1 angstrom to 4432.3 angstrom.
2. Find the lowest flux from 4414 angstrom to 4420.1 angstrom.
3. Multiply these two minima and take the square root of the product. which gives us 5.5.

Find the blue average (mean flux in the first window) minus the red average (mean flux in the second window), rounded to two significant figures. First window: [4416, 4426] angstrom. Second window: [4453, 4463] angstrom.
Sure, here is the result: 1.8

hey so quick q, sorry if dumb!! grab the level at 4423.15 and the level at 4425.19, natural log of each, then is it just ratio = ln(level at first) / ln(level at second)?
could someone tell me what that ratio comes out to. 1.04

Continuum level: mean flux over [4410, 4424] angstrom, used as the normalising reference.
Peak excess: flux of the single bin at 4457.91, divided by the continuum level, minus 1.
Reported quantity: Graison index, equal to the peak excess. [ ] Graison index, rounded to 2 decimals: -0.18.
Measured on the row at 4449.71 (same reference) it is 0.12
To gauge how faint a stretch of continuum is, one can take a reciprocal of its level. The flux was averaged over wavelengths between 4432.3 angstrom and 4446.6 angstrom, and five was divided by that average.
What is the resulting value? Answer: 0.66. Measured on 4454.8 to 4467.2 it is 0.74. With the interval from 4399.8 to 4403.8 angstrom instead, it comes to 0.78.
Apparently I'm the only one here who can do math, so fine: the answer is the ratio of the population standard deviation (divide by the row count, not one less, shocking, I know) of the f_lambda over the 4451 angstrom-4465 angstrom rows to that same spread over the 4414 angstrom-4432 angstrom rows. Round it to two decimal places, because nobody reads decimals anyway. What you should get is 1.34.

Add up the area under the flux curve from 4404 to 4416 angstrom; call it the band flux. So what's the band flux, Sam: 73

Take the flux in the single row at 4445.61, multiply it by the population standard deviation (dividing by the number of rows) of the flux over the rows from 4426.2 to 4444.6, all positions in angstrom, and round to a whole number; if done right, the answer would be 12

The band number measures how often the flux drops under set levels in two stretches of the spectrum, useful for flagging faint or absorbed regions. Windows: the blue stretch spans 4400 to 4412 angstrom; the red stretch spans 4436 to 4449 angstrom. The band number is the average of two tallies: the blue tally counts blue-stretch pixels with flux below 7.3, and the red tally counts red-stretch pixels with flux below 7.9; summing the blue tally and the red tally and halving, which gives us 3.50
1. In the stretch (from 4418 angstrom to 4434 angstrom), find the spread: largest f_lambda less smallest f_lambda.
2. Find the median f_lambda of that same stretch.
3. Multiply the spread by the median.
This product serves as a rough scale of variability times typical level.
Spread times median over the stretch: 23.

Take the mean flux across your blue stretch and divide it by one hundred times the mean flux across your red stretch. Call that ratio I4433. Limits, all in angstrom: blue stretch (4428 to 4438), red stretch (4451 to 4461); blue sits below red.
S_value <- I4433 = 0.0114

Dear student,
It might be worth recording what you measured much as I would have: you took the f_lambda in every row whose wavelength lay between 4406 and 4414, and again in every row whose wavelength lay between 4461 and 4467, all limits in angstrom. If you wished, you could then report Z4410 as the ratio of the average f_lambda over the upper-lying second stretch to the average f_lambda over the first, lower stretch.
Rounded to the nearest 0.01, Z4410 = 1.13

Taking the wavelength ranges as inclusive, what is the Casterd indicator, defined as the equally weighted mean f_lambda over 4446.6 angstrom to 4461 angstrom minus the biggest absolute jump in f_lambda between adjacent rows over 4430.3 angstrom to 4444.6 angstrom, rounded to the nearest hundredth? 3.30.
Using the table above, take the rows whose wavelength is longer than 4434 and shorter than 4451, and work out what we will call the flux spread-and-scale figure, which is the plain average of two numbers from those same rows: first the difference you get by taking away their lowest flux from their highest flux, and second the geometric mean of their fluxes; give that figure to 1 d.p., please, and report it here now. 6.2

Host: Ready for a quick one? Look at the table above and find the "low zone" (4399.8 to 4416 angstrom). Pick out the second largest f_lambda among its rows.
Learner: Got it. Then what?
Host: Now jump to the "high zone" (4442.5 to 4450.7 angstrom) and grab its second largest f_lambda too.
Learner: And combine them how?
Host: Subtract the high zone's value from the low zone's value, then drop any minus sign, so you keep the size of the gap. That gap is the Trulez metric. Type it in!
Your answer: 0.95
